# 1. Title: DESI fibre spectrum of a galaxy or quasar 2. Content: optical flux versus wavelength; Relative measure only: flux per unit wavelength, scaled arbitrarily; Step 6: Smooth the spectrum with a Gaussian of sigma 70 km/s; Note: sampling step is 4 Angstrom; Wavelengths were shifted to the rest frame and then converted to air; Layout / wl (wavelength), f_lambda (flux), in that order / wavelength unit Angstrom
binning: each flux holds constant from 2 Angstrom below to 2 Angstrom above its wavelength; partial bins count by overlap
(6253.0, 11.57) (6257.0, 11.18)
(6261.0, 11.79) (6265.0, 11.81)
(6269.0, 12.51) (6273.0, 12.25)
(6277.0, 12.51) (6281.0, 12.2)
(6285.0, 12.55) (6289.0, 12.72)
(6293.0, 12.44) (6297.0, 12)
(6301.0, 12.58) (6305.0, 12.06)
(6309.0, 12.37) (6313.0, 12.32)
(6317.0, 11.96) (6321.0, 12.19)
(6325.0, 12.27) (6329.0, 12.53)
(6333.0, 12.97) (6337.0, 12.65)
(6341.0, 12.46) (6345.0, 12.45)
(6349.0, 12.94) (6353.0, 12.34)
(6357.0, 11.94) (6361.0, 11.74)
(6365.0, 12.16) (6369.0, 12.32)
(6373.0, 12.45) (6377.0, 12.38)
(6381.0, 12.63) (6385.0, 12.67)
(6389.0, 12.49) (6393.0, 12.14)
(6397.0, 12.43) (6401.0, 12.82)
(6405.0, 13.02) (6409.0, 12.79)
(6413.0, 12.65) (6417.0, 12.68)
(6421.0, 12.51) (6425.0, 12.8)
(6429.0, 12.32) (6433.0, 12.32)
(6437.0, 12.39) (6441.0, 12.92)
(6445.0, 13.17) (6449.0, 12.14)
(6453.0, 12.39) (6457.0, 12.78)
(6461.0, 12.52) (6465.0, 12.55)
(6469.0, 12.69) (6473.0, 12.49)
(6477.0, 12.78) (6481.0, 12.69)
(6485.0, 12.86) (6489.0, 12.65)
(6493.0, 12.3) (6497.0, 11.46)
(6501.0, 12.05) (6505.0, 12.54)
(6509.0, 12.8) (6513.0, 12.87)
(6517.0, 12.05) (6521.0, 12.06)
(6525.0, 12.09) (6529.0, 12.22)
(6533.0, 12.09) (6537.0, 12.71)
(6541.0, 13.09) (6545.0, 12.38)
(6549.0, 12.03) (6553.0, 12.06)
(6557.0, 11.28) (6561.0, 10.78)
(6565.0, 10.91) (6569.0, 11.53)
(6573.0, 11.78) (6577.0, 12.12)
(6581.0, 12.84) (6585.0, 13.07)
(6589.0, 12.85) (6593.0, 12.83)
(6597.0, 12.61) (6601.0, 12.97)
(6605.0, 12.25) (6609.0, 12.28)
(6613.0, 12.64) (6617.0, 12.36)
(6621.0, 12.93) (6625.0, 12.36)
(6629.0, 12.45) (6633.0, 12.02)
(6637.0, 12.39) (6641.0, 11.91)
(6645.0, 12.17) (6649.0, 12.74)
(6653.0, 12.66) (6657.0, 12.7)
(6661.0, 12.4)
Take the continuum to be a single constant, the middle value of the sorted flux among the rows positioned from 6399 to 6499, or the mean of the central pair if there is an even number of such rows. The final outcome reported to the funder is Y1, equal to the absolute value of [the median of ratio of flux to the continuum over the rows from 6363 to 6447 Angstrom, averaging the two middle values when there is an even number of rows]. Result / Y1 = 0.99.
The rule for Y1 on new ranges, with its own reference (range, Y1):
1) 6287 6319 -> 0.98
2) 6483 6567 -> 0.96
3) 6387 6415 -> 1.00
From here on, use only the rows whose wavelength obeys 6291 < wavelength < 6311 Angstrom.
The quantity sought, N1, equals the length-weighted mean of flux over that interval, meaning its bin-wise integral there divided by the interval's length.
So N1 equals 12.3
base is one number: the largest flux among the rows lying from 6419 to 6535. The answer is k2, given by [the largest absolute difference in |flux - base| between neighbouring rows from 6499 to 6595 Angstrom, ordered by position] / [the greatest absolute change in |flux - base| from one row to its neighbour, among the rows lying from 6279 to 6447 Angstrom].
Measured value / 1.4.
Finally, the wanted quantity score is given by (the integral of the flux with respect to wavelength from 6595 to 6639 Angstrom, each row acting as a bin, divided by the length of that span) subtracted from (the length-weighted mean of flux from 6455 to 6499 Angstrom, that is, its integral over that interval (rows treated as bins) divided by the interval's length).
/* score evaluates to 0.05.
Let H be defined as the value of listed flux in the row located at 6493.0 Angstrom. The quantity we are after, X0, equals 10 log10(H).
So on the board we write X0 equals 10.90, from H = 12.3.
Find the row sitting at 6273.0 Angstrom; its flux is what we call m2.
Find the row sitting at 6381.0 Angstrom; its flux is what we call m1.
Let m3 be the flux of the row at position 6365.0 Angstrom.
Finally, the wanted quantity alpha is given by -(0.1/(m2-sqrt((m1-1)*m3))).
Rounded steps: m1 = 12.63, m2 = 12.25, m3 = 12.16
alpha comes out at -0.28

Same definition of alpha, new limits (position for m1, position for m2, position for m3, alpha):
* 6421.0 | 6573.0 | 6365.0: 1.98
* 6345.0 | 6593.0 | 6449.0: -0.10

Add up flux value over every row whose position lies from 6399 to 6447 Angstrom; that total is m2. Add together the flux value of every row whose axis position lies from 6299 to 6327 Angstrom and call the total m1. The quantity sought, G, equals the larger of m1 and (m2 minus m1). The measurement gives 86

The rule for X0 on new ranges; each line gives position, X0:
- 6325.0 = 10.89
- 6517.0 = 10.81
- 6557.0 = 10.52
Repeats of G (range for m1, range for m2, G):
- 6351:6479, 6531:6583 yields 400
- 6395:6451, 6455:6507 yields 177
